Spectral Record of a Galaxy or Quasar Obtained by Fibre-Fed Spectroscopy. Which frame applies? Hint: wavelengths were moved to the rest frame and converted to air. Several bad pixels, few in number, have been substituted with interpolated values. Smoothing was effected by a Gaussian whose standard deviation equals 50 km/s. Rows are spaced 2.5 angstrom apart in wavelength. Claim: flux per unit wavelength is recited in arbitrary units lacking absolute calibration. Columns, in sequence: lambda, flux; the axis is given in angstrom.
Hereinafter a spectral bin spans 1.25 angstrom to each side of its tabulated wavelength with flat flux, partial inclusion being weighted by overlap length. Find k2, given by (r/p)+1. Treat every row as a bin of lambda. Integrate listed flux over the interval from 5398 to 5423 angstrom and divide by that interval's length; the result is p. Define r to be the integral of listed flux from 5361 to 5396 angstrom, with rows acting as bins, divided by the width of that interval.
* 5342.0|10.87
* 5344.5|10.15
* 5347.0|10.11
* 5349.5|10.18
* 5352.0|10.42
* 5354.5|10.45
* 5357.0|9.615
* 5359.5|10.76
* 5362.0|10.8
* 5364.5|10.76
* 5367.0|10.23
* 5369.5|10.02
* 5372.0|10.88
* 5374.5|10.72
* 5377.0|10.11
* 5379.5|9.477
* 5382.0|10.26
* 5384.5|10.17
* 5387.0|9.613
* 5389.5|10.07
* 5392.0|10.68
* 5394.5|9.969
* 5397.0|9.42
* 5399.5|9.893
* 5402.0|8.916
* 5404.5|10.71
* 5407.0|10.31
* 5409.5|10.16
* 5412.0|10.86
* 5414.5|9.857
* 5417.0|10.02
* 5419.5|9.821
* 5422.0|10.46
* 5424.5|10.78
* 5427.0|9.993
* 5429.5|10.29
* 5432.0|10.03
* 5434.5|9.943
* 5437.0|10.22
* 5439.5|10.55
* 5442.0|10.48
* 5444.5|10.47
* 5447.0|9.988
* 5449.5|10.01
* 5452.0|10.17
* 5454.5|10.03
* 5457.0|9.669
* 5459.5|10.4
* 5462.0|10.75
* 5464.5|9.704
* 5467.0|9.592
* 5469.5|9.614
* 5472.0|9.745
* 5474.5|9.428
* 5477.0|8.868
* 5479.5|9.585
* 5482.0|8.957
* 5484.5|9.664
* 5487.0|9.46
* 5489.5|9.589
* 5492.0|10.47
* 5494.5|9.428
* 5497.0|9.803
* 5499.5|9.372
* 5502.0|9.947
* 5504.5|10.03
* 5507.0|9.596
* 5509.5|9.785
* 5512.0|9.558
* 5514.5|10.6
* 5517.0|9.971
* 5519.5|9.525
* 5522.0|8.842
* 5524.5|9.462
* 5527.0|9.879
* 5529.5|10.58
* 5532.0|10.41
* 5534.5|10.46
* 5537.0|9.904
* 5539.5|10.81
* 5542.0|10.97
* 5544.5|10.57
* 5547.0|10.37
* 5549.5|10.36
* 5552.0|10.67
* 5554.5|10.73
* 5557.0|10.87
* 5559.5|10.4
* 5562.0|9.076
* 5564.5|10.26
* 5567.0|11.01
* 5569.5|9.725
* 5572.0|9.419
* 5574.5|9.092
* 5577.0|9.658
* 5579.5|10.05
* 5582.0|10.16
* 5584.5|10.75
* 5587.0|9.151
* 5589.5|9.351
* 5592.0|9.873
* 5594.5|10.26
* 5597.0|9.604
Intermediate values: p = 10.1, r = 10.26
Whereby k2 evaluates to 2.02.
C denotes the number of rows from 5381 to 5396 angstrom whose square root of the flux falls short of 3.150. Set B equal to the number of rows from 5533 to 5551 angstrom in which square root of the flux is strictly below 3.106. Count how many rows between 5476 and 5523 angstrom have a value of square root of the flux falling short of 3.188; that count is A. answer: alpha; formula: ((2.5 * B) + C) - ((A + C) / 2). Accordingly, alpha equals -8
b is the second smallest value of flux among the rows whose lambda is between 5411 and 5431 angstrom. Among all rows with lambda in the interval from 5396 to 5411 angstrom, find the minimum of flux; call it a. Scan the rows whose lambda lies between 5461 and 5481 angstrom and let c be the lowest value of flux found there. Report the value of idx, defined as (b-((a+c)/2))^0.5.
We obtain 1.0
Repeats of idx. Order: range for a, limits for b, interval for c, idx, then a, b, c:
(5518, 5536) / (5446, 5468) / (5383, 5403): 0.9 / 8.842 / 9.669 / 8.916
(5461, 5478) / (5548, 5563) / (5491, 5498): 1.1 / 8.868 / 10.36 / 9.428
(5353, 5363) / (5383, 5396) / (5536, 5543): 0.5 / 9.615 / 9.969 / 9.904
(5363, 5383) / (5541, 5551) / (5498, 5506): 1.0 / 9.477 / 10.37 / 9.372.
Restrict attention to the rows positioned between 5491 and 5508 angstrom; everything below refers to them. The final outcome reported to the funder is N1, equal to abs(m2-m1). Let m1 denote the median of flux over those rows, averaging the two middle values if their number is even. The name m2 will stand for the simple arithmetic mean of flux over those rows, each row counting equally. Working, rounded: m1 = 9.8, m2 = 9.8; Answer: 0.004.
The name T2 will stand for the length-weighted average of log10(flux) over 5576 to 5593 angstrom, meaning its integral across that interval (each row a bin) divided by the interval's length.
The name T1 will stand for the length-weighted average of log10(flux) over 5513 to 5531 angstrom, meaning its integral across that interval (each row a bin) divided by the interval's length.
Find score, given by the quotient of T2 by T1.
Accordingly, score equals 1.001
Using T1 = 0.992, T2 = 0.99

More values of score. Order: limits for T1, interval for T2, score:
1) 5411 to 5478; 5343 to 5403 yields 1.004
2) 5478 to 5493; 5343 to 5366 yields 1.034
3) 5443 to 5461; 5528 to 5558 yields 1.018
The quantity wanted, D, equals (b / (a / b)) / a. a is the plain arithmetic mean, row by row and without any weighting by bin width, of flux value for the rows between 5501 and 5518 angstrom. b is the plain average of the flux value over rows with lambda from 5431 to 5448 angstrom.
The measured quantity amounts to 1.06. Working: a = 9.9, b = 10.2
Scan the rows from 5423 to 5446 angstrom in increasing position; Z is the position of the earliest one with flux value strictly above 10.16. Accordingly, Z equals 5424.5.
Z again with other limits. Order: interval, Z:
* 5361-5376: 5362.0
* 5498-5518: 5514.5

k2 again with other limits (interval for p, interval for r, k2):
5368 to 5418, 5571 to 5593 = 1.96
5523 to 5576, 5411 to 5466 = 2.00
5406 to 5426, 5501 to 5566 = 1.99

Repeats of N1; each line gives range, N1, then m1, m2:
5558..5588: 0.008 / 9.9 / 9.9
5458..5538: 0.097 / 9.7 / 9.8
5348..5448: 0.009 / 10.2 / 10.2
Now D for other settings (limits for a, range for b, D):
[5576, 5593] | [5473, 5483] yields 0.87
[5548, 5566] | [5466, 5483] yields 0.83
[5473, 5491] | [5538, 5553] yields 1.29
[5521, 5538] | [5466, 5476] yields 0.93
